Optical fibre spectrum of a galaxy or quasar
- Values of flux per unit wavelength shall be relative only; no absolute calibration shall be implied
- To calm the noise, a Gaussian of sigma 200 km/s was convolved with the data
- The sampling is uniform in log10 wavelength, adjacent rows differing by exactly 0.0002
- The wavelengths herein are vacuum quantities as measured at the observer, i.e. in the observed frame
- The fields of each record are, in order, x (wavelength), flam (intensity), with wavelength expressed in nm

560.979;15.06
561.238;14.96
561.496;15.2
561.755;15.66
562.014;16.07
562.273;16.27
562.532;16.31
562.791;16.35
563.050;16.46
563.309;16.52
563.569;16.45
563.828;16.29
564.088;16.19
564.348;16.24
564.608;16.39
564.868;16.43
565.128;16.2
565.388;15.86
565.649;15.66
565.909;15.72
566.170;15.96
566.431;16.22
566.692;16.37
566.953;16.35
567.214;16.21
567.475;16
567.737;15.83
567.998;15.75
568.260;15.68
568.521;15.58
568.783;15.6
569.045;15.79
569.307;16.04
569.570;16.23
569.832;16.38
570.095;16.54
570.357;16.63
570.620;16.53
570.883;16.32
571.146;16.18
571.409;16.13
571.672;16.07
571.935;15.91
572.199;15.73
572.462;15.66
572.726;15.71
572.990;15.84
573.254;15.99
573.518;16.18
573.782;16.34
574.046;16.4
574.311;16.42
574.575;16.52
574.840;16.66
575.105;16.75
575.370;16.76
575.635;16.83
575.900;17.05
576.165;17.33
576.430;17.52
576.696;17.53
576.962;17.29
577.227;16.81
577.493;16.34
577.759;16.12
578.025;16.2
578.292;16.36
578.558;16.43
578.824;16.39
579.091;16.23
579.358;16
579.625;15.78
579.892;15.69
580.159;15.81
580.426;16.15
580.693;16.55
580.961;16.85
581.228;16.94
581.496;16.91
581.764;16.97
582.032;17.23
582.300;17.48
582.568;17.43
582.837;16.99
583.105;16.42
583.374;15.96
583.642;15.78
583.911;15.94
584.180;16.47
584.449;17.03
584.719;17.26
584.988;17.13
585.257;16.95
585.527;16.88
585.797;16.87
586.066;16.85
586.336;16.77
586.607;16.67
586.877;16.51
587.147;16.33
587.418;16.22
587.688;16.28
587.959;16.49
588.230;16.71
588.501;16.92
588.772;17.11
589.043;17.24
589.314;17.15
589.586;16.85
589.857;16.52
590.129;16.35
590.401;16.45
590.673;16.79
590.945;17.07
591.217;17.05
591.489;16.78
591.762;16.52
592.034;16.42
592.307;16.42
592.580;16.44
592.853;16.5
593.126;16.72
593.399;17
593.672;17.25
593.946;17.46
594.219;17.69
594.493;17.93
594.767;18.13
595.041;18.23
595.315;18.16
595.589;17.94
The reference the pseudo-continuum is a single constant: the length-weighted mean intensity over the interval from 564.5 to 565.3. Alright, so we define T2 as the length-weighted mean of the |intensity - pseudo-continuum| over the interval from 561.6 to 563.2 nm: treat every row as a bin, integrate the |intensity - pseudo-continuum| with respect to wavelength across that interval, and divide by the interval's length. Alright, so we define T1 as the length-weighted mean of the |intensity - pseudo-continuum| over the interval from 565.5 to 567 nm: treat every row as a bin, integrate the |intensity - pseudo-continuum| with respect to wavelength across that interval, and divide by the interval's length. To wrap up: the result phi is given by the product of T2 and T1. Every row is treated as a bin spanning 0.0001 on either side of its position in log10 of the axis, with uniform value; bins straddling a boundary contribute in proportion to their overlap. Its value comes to 0.07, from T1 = 0.32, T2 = 0.2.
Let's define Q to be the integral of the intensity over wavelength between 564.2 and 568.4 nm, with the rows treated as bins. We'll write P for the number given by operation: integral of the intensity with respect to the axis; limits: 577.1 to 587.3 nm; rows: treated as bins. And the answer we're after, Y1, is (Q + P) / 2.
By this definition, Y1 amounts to 118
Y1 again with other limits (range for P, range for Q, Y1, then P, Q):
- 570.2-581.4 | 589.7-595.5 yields 141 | 184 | 99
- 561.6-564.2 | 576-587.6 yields 118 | 42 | 193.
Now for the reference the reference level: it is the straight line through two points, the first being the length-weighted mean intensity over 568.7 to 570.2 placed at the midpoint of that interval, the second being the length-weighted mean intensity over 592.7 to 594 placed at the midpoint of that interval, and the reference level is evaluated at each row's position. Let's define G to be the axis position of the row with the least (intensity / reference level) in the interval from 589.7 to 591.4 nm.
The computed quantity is 590.129 nm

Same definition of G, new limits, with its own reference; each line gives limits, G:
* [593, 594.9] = 593.126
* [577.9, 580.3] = 579.892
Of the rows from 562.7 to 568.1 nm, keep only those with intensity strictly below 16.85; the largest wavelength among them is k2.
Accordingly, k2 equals 567.998 nm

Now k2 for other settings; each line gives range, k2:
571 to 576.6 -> 575.635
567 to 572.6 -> 572.462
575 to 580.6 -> 580.426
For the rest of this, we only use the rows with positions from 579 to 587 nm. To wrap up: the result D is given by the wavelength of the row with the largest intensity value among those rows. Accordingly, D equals 582.300 nm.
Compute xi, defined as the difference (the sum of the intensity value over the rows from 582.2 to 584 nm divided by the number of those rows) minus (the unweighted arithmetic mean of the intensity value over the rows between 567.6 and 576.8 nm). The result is 0.3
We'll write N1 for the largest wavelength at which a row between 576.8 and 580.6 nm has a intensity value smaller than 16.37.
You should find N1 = 580.426 nm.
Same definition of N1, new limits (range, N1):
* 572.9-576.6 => 573.782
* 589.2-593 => 590.129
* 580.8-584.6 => 583.911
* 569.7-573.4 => 573.254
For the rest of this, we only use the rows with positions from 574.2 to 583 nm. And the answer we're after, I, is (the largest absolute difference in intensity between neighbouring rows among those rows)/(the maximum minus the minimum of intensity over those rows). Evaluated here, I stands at 0.26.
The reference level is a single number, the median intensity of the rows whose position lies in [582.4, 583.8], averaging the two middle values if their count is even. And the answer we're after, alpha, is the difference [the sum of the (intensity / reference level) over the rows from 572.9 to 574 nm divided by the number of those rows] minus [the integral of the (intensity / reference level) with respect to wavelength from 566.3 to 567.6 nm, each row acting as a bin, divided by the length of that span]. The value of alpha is -0.01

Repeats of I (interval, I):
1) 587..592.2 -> 0.33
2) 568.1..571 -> 0.24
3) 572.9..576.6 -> 0.17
